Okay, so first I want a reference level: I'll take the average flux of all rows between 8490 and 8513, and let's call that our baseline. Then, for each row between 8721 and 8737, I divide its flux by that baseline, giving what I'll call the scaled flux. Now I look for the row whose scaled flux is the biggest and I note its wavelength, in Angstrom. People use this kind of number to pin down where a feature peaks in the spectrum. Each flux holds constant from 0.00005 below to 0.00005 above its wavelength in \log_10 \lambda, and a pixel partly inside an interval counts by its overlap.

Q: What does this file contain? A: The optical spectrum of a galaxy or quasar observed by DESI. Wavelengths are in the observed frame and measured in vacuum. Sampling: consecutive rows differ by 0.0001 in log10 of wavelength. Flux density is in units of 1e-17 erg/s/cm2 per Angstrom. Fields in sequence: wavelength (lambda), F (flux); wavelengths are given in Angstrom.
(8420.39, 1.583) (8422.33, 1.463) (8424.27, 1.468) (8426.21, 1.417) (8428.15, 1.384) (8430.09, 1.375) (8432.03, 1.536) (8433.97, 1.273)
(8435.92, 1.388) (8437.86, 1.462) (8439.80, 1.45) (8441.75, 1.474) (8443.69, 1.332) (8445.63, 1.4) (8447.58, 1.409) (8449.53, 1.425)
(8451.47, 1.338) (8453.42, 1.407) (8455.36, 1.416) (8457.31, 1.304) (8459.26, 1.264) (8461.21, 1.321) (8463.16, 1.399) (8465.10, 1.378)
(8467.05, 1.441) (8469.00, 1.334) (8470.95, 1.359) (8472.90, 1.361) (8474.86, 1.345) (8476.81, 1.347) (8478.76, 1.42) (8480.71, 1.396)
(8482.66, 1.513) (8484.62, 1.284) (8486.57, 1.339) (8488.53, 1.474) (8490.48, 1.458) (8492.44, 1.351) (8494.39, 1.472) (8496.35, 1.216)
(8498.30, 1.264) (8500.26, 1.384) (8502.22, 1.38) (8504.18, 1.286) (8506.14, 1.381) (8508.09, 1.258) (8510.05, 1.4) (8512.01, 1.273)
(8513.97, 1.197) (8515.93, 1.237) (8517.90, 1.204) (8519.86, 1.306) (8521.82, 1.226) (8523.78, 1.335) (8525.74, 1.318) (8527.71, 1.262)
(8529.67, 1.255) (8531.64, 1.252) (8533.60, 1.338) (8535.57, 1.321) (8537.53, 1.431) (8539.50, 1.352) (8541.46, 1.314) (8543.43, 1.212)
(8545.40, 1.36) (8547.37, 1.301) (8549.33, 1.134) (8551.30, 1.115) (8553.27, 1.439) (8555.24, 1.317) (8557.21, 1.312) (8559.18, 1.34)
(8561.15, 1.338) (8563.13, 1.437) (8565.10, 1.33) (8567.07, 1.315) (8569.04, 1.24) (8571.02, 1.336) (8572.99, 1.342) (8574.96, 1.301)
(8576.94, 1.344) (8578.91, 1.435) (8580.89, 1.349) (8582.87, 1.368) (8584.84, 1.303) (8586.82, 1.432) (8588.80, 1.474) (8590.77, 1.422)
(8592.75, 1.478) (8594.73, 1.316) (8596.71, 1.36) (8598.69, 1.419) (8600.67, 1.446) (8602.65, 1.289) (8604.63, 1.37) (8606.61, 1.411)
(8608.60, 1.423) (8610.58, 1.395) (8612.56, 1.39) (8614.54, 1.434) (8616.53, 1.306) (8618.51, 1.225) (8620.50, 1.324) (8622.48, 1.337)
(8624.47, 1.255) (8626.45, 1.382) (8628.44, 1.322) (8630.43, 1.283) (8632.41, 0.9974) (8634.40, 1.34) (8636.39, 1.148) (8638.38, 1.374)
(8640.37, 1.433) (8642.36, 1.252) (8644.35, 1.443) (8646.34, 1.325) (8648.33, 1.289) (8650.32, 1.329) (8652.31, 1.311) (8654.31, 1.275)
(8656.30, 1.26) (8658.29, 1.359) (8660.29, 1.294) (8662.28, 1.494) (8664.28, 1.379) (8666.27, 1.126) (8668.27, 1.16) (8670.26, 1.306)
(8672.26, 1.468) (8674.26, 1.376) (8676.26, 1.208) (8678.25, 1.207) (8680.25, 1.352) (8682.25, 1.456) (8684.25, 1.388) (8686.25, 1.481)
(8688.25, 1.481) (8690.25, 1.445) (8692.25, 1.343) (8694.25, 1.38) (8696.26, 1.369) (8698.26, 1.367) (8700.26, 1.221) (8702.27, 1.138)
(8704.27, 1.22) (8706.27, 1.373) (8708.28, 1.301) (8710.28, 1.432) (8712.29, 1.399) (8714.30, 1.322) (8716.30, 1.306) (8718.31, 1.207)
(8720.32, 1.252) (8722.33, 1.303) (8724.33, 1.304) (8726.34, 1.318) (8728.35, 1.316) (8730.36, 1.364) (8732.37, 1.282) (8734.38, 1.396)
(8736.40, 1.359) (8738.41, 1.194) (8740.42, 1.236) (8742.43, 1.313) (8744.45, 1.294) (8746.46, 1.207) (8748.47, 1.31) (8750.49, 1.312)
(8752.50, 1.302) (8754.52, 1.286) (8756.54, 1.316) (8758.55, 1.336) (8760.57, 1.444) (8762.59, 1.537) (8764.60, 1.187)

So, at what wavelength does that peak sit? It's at 8734.38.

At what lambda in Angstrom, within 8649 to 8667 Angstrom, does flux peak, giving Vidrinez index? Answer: 8662.28 Angstrom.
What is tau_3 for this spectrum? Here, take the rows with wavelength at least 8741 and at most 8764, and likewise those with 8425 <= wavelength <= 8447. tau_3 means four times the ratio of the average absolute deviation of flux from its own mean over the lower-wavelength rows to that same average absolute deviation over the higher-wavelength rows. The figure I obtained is 3.72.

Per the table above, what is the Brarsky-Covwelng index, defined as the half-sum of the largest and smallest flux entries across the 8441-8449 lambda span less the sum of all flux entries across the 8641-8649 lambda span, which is -3.91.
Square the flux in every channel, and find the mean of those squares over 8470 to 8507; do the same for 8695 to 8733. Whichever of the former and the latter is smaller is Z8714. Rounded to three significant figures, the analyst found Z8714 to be 1.71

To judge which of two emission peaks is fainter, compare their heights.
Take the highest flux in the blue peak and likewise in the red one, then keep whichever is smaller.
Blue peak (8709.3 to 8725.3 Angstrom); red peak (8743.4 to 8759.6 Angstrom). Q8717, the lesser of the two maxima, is 1.34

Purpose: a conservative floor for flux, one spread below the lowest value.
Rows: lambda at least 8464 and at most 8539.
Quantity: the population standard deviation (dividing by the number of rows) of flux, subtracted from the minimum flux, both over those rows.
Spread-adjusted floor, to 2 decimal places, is 1.12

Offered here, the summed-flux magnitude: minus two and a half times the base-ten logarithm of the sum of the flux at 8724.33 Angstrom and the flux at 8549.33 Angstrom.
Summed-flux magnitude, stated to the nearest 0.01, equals -0.97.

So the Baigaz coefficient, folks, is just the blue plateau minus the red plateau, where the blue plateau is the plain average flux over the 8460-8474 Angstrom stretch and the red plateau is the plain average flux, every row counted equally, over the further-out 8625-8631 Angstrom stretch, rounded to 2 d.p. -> 0.04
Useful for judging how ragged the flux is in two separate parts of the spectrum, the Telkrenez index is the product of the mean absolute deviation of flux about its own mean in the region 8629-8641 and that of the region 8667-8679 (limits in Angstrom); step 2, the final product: 0.012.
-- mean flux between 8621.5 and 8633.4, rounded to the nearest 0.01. 1.26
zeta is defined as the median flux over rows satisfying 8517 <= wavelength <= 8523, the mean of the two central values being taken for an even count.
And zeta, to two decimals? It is 1.23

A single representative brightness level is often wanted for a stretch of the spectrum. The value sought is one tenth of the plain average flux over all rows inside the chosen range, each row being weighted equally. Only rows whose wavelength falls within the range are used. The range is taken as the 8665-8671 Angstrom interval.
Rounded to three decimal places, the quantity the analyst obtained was 0.120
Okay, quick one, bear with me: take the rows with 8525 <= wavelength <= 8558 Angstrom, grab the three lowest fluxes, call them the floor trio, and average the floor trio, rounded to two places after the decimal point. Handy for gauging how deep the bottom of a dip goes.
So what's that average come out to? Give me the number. 1.15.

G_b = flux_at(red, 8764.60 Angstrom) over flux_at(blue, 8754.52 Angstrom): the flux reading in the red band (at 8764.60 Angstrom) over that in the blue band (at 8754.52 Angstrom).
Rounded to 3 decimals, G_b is 0.923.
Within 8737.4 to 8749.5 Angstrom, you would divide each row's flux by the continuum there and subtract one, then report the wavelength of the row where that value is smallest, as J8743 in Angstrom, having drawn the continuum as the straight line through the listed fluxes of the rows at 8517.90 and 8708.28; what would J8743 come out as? 8738.41 Angstrom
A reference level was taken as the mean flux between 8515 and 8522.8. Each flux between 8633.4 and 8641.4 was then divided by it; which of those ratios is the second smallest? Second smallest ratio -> 1.078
